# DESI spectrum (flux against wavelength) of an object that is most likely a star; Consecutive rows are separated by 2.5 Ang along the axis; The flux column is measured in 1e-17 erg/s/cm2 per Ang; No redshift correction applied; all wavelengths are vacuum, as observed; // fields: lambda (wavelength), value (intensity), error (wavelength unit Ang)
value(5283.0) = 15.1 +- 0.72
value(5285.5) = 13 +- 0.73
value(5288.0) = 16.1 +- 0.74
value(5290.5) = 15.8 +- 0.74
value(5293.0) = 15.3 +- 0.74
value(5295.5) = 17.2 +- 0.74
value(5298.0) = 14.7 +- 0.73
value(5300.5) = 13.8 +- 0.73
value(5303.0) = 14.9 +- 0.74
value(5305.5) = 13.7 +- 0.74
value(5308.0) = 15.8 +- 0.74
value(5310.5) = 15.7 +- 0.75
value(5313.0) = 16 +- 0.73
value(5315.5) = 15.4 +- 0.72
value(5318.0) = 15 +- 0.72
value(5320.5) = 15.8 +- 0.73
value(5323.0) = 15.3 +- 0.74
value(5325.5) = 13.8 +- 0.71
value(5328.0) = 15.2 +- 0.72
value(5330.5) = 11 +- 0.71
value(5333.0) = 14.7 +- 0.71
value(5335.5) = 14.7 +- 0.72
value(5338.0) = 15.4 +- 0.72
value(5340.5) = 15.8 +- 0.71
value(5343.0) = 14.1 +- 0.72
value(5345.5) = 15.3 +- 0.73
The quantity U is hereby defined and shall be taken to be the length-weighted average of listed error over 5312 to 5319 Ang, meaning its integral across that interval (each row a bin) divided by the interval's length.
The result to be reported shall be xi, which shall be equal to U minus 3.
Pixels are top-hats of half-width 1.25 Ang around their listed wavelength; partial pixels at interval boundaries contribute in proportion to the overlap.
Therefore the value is -2.28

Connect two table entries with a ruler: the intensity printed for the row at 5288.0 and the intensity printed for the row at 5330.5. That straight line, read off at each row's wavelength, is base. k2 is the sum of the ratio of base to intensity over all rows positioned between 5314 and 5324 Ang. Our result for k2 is 3.2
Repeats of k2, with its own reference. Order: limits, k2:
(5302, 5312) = 3.7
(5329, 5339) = 3.1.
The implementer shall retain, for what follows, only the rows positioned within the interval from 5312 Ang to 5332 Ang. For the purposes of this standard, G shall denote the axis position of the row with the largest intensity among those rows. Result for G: 5313.0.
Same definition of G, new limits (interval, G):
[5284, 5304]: 5295.5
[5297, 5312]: 5308.0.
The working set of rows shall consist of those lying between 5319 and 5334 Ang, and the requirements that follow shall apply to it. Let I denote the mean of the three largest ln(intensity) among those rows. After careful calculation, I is 2.736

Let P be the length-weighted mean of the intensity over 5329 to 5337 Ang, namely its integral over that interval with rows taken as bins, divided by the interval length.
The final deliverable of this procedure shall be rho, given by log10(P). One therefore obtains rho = 1.133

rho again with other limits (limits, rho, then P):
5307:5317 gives 1.196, 15.7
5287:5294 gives 1.197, 15.7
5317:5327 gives 1.176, 15.0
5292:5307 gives 1.174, 14.9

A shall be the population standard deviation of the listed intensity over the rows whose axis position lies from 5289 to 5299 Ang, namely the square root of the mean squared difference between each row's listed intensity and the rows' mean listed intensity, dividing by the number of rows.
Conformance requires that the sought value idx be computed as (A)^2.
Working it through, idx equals 0.9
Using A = 0.92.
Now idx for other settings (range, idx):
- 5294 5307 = 1.6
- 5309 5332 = 2.2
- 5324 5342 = 2.2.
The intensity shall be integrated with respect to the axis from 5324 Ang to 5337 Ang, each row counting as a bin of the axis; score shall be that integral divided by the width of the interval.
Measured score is 13.9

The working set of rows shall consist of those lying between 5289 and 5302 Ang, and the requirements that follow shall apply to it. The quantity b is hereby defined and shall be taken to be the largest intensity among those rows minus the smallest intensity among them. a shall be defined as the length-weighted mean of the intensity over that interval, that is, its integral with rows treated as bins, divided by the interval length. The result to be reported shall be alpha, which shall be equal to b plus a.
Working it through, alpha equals 18.8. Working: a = 15.4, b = 3.4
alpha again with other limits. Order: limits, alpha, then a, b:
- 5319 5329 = 17.0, 15.0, 2.0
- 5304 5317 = 17.6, 15.3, 2.3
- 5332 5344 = 16.7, 15.0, 1.7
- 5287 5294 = 16.5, 15.7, 0.8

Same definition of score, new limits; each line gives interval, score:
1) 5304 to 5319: 15.3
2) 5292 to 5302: 15.2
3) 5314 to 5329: 15.1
